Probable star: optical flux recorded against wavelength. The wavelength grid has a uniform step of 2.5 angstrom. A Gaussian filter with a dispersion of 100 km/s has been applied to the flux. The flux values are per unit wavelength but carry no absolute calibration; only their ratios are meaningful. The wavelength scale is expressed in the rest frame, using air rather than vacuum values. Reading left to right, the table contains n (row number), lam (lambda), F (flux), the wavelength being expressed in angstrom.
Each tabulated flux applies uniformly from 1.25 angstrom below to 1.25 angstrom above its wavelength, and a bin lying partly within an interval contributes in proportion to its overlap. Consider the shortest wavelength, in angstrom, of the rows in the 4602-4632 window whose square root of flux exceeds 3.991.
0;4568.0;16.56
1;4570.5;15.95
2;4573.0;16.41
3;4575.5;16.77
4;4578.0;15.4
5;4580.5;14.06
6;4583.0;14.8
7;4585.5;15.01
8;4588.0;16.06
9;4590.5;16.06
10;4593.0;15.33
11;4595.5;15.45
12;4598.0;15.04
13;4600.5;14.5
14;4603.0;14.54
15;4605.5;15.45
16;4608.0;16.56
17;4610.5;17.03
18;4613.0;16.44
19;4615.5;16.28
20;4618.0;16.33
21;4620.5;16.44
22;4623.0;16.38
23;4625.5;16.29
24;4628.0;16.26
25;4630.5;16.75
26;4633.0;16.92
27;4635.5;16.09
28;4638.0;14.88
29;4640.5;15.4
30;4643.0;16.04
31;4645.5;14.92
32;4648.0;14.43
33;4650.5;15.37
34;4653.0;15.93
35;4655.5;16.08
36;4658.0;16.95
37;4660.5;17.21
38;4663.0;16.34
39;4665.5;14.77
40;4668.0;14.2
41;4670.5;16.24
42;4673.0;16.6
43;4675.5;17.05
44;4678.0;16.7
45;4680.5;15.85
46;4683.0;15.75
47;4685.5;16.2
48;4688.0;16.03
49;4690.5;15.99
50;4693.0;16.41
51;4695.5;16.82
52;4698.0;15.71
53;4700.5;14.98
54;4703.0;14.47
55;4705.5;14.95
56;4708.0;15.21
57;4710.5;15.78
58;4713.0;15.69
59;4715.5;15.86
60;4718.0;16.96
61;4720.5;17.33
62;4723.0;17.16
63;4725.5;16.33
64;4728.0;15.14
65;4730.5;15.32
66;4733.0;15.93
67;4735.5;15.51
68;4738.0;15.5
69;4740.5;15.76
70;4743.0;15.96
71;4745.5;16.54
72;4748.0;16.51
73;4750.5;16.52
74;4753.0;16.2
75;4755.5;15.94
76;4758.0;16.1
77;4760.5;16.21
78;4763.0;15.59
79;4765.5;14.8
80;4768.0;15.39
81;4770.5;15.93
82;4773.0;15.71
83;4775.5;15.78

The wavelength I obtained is 4608.0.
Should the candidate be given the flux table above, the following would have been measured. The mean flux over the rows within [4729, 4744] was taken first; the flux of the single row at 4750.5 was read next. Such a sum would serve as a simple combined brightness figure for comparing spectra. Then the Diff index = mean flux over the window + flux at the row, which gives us 32.2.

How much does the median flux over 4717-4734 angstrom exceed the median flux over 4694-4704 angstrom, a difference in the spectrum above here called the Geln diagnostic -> 1.0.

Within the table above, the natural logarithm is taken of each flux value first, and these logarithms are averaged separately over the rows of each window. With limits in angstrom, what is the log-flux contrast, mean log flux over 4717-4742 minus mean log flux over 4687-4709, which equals 0.03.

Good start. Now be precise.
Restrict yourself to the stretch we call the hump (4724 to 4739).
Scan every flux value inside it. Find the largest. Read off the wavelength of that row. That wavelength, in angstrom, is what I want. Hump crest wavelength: 4725.5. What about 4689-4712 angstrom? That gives 4695.5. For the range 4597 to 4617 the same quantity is 4610.5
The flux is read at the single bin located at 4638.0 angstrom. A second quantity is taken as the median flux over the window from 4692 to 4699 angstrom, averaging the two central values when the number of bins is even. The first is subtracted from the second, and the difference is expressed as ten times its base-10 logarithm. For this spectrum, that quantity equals 1.8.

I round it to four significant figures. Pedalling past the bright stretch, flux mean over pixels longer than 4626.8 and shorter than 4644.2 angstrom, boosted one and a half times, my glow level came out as 24.07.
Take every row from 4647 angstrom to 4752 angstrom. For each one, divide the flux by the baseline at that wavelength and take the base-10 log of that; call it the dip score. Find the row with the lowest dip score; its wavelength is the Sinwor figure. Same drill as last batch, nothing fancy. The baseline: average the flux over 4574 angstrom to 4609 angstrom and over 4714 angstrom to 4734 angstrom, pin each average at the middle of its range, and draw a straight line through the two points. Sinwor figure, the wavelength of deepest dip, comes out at 4668.0 angstrom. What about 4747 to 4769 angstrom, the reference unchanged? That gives 4765.5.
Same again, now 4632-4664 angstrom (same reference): 4648.0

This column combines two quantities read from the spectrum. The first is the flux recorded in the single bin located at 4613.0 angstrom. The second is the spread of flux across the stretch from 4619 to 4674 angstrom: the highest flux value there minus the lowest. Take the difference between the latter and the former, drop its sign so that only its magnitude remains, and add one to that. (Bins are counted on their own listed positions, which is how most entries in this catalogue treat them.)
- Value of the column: 14.4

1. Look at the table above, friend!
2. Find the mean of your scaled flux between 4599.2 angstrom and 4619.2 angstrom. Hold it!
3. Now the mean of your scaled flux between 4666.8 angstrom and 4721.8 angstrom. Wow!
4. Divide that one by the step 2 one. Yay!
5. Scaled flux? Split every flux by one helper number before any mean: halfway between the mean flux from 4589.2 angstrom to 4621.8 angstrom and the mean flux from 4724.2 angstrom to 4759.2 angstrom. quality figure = 1.00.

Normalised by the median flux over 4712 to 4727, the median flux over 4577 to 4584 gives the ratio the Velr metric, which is 0.89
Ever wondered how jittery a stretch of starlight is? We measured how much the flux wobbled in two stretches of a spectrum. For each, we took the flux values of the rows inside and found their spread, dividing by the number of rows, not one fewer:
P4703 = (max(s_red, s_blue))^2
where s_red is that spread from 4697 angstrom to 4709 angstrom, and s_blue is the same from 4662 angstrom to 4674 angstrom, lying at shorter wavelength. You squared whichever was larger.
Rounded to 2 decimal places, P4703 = 0.92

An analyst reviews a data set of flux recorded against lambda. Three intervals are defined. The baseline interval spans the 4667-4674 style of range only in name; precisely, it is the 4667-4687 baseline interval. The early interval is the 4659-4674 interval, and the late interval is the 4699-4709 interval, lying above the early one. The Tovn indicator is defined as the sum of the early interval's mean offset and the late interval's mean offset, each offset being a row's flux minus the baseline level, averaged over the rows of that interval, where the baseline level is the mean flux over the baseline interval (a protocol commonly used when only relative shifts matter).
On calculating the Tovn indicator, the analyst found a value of -1.4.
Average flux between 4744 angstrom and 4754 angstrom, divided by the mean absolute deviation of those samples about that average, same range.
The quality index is 136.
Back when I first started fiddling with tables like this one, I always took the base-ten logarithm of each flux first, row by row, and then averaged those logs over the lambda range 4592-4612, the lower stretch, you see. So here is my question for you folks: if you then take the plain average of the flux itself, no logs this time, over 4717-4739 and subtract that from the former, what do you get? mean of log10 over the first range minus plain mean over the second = -14.9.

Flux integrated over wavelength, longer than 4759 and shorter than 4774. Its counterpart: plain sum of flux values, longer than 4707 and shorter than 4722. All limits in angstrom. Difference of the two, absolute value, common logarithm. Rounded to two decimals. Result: 2.14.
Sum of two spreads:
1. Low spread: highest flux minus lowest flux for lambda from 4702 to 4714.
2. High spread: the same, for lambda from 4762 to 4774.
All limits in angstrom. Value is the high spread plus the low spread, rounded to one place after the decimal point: 2.4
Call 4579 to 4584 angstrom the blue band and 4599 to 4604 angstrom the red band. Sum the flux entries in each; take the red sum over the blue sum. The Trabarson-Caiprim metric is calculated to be 1.01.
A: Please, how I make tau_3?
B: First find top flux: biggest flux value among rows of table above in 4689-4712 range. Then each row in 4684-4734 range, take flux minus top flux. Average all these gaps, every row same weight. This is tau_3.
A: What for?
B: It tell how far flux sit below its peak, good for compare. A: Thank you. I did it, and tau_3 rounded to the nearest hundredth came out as -0.91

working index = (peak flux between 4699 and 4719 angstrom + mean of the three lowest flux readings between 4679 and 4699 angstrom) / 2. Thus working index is 16.4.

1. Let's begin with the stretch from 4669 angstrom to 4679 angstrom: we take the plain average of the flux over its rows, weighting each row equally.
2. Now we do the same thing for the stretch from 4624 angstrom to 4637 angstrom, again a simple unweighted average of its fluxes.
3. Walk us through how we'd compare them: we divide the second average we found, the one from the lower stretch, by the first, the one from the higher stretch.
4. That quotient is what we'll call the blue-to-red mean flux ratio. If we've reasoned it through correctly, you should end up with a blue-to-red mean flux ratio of 0.99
